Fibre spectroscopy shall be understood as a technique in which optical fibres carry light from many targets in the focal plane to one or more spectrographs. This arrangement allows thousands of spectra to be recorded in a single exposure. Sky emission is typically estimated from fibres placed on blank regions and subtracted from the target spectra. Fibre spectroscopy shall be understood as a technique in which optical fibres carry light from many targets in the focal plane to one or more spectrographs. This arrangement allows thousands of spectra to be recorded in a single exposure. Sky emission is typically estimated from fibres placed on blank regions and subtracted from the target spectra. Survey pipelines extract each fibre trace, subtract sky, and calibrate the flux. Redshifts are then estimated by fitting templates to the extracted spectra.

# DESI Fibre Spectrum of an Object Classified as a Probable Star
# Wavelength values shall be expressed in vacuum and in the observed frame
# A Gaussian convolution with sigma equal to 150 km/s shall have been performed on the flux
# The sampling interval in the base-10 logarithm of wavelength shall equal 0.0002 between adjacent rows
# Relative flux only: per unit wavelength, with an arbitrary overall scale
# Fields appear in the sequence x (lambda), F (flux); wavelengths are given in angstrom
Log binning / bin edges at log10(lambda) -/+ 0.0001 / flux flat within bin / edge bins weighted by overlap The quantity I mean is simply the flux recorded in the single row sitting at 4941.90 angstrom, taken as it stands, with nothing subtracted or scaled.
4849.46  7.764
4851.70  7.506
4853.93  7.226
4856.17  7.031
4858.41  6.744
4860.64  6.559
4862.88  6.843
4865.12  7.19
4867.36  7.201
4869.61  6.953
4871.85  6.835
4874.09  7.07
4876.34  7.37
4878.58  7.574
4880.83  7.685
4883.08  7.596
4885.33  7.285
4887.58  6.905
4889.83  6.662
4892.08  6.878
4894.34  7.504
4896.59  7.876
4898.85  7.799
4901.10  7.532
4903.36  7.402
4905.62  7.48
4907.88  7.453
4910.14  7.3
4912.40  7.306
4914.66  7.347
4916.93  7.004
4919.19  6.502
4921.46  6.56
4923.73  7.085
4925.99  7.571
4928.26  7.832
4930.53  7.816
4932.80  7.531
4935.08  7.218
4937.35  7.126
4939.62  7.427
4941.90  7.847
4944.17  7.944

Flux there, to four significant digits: 7.847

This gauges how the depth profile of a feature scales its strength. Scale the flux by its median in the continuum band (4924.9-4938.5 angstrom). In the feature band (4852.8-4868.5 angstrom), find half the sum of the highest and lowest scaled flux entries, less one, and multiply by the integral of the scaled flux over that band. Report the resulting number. -1.3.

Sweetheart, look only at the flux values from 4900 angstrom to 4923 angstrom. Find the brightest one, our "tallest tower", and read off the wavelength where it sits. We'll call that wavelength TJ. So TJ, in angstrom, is 4901.10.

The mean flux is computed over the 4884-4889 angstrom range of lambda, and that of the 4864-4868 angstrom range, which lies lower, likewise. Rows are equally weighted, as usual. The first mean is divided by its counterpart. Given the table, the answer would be 0.99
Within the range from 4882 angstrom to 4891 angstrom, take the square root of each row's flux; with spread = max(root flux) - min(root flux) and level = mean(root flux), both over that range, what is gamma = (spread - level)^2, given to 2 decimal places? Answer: 6.21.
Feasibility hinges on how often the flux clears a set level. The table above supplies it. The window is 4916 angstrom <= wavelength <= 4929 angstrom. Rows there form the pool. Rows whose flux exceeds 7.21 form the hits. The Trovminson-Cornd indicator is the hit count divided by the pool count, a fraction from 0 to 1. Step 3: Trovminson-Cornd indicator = 0.33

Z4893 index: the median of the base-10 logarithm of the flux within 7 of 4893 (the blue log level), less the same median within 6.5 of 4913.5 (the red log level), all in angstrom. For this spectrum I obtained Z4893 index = -0.006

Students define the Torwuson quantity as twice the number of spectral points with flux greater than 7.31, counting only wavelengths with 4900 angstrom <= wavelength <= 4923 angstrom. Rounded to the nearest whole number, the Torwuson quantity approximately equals 10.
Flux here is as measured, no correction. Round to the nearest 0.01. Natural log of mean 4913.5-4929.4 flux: 1.96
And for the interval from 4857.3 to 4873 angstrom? 1.93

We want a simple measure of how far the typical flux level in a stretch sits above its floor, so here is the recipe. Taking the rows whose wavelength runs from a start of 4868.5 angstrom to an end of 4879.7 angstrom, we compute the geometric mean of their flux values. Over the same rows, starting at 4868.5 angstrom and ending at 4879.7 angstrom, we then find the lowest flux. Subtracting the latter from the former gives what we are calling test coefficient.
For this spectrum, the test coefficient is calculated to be 0.3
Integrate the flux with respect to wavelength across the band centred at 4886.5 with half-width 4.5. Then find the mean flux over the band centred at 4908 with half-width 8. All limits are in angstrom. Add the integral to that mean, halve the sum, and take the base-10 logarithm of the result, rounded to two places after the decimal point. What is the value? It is 1.55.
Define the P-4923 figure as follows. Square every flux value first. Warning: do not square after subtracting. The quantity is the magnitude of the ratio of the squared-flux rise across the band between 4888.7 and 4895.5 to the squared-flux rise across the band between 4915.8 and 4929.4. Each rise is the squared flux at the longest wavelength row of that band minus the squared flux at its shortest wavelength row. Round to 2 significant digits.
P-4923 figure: 0.97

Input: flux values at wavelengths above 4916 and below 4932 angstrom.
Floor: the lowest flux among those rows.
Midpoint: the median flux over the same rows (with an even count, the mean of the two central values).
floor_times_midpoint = 46.1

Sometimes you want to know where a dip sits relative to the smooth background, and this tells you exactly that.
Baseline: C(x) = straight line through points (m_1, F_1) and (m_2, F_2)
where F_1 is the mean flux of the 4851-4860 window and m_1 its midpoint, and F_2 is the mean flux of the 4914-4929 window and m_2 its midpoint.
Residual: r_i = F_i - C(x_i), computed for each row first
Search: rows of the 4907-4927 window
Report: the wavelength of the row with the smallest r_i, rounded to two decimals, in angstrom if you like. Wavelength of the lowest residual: 4919.19 angstrom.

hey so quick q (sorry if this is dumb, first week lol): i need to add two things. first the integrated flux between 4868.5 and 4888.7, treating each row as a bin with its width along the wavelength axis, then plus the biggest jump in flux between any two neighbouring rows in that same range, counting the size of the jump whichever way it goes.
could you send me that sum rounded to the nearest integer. 147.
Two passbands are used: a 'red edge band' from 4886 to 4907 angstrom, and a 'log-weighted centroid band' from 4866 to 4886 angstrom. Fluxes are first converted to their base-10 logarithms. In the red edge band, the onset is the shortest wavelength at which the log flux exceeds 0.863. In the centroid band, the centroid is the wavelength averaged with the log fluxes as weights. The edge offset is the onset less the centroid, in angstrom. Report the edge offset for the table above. 17.9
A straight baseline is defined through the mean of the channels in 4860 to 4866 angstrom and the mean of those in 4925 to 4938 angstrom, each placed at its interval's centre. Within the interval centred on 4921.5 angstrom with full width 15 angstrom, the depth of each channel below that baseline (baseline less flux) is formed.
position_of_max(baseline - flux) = 4919.19 angstrom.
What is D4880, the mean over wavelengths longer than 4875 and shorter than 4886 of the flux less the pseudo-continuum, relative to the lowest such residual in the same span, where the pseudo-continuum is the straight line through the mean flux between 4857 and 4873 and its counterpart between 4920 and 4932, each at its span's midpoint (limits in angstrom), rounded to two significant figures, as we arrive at 2.1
